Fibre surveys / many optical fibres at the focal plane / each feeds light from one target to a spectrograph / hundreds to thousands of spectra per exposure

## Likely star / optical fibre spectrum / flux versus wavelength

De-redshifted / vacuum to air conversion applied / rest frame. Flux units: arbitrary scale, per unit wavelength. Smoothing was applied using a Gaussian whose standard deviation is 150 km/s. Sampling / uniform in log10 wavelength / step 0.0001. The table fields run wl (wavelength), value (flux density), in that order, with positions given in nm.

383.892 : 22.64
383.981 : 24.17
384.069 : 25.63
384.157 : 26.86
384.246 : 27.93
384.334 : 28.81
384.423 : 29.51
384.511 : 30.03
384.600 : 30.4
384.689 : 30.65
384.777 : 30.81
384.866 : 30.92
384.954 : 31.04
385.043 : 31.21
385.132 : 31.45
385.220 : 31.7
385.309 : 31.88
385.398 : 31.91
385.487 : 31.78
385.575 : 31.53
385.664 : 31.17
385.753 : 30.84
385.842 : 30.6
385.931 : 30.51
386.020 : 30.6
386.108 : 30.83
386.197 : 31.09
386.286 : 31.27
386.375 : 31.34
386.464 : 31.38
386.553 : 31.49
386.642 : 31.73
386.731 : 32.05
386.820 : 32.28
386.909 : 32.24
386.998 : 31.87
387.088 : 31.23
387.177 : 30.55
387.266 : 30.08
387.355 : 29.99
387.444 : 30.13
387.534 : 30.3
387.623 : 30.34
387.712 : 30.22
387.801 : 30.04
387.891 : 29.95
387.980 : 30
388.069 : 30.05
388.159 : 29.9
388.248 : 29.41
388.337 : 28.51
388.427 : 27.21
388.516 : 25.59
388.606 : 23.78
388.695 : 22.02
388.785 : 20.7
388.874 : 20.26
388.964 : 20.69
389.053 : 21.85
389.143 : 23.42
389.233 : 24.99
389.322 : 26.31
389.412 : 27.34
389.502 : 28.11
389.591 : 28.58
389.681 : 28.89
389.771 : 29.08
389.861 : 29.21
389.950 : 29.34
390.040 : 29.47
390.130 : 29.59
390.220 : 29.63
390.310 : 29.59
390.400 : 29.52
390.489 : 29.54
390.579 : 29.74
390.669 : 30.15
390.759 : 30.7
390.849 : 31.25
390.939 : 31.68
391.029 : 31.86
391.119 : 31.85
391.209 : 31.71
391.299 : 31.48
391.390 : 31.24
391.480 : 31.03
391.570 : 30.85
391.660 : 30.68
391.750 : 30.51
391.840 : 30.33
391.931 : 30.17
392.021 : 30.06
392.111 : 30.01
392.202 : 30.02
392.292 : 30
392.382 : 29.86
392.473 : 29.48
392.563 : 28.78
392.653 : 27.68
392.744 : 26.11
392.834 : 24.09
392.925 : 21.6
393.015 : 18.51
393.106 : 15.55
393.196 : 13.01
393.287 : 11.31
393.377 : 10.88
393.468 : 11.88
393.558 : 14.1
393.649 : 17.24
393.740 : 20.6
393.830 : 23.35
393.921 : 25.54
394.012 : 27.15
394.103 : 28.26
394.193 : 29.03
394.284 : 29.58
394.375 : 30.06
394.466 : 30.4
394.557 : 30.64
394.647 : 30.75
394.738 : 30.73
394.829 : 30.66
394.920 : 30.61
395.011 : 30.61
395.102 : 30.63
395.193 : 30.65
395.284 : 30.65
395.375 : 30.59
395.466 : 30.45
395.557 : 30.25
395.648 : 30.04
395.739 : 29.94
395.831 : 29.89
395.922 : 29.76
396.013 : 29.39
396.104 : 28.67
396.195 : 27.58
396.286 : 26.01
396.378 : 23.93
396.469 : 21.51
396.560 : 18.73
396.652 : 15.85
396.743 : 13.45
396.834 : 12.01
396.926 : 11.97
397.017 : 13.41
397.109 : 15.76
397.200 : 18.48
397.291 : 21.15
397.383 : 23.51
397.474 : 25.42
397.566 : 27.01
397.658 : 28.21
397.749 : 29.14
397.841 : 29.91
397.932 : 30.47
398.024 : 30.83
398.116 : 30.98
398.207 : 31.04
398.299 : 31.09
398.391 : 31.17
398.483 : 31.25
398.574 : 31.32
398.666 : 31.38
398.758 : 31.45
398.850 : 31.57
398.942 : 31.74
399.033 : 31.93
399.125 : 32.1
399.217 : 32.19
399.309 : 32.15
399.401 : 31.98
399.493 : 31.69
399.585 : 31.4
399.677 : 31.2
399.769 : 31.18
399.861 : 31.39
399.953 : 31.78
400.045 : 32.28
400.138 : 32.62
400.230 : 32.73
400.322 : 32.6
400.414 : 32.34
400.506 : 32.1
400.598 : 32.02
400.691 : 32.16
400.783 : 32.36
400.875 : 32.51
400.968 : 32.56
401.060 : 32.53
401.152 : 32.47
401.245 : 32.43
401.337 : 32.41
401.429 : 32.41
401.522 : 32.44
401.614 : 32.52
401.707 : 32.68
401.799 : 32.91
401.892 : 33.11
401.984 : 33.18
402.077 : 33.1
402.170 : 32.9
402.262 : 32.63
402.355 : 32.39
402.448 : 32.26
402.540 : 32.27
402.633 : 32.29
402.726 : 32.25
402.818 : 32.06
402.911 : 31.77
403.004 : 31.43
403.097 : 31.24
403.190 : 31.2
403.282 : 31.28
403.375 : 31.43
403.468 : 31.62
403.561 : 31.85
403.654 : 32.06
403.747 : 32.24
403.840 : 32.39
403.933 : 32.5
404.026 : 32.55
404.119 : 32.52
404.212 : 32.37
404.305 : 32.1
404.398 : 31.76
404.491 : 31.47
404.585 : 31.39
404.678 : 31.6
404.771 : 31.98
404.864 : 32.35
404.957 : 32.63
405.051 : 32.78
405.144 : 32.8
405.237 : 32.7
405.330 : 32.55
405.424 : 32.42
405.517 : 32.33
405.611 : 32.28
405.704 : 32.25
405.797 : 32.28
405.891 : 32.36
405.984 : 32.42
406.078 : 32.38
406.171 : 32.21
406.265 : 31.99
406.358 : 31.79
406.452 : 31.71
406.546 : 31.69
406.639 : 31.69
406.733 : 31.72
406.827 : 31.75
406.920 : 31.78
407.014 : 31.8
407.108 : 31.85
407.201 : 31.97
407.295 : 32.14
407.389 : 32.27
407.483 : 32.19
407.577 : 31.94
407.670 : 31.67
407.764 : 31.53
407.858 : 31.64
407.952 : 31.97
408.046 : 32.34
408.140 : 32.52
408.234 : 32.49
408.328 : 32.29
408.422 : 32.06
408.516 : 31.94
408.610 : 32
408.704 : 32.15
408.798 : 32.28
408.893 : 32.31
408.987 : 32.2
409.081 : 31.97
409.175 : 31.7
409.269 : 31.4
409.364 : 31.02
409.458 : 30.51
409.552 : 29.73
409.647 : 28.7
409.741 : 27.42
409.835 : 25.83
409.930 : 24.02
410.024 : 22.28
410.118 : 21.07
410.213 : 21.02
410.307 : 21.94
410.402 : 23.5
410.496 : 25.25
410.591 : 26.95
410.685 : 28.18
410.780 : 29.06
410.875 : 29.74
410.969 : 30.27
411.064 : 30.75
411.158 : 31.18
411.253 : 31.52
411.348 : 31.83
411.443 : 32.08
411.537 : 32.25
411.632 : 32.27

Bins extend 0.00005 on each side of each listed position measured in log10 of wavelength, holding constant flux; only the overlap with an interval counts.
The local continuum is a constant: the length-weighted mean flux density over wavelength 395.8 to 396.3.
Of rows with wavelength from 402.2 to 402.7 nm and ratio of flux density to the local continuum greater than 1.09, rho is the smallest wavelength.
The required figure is 402.262 nm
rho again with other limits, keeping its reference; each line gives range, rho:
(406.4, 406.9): 406.452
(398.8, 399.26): 398.850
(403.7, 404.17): 403.747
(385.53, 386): 385.575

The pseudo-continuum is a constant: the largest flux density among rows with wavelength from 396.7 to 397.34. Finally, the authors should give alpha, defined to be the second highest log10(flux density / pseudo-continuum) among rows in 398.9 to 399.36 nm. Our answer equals 0.18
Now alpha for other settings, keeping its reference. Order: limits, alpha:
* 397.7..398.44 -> 0.17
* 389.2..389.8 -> 0.14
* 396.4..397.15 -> -0.05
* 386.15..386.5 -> 0.17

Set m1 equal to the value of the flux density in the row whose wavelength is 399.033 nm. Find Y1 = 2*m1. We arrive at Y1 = 63.9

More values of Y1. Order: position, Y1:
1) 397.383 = 47.0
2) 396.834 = 24.0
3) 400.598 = 64.0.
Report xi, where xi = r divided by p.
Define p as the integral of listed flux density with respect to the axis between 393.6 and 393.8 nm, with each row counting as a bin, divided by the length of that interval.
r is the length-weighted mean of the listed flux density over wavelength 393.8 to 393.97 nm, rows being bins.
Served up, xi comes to 1.28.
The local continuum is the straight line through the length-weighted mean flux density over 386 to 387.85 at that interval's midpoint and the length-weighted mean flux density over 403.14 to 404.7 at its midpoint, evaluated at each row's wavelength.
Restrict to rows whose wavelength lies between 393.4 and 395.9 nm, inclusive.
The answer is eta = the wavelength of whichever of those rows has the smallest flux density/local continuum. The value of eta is 393.468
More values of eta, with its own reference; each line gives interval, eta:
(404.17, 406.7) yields 404.585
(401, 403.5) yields 403.190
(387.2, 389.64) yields 388.874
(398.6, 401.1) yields 399.769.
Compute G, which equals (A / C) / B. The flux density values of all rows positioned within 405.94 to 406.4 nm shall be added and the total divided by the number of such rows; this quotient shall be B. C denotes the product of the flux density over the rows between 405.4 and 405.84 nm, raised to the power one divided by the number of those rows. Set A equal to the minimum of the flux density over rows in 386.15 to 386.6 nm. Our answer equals 0.0299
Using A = 31.09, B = 32.2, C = 32.3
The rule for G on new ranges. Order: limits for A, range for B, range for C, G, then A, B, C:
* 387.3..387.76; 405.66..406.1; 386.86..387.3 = 0.0297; 29.99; 32.3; 31.2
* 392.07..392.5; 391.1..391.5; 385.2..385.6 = 0.0295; 29.48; 31.5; 31.8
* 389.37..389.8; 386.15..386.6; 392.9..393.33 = 0.0561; 27.34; 31.3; 15.6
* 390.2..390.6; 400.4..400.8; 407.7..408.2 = 0.0287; 29.52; 32.2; 32.0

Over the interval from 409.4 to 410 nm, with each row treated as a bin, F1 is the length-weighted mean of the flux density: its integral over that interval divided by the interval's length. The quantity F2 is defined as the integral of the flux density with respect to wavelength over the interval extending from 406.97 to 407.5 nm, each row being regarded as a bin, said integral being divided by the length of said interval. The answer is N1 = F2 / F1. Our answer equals 1.16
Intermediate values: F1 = 27.6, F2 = 32.0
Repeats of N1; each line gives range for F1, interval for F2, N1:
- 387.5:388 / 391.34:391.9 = 1.02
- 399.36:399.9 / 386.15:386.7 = 1.00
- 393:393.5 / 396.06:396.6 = 1.85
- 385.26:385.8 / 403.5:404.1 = 1.02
